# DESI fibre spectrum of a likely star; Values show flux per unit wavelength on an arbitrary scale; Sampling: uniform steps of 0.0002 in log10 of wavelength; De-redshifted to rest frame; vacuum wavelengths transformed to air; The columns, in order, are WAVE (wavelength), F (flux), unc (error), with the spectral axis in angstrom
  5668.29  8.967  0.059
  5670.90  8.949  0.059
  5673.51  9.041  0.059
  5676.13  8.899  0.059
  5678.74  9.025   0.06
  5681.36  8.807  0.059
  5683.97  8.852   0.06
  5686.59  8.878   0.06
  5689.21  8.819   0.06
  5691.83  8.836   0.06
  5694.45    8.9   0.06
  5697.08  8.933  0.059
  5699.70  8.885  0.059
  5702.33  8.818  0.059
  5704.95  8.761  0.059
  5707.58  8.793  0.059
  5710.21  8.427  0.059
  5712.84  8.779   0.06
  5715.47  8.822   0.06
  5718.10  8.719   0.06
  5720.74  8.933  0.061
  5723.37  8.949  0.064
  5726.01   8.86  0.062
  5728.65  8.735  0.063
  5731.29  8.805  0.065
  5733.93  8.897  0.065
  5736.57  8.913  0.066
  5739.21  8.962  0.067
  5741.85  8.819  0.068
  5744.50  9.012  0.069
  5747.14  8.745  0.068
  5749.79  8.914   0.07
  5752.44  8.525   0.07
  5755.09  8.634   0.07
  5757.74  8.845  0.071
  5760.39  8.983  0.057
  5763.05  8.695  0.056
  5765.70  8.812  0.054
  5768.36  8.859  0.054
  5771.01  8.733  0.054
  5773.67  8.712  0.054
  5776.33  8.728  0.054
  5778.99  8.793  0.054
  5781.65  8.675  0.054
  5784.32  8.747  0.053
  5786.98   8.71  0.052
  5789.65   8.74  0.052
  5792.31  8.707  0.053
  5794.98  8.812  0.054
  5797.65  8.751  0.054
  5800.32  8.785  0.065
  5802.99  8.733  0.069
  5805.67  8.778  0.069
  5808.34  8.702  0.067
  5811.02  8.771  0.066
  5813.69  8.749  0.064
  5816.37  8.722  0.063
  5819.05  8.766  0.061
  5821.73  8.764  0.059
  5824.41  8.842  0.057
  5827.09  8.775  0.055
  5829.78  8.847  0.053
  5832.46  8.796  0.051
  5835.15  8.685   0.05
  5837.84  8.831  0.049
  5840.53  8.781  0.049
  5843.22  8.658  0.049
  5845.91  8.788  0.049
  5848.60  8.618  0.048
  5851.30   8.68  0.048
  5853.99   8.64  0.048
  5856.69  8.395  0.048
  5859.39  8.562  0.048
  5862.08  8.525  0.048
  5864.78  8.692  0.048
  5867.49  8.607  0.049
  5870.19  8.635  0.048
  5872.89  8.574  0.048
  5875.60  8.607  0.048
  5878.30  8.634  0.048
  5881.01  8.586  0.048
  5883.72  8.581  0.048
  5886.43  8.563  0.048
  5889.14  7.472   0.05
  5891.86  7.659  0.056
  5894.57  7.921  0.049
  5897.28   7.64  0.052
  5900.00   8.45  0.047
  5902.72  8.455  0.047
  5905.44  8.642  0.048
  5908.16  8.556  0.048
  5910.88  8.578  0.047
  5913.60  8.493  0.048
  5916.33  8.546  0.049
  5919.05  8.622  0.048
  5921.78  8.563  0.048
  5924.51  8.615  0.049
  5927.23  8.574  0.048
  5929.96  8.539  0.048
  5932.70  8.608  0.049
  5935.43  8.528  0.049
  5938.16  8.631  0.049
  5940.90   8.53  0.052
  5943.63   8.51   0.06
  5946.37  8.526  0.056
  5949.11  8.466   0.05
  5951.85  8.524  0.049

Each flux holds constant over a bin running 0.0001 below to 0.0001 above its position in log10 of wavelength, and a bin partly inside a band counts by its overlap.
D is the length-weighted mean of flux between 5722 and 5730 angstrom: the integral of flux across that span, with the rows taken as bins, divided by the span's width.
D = 8.85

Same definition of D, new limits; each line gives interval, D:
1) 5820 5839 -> 8.79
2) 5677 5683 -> 8.92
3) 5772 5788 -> 8.73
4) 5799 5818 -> 8.75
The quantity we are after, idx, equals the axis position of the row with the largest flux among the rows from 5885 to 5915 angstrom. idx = 5905.44 angstrom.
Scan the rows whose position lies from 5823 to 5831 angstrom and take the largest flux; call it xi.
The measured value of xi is 8.847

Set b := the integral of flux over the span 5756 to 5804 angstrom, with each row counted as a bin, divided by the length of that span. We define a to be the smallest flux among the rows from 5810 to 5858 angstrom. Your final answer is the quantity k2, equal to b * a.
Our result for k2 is 74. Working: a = 8.395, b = 8.77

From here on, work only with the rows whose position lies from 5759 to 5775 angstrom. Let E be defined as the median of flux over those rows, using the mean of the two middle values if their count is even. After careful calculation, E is 8.77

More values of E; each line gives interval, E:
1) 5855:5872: 8.58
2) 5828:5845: 8.79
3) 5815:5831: 8.77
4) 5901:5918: 8.55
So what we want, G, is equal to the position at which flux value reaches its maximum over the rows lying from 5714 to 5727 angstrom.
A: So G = 5723.37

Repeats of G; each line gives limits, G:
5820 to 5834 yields 5829.78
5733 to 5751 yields 5744.50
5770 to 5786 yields 5778.99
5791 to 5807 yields 5794.98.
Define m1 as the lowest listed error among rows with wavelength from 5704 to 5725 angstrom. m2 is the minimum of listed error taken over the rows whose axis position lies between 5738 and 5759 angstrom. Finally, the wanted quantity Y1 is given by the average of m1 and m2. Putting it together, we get 0.063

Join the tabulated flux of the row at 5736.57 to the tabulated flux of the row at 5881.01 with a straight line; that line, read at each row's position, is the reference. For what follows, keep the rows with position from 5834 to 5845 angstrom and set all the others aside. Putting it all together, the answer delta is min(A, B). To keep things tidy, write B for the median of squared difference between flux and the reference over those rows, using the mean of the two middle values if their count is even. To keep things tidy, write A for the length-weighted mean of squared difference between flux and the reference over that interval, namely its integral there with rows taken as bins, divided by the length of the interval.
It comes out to 0.0054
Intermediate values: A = 0.0086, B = 0.005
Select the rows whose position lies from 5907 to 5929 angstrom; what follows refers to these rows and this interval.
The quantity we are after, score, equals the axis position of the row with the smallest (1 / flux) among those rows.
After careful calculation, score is 5919.05 angstrom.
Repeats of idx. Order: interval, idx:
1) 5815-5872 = 5829.78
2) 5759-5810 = 5760.39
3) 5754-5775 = 5760.39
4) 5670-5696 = 5673.51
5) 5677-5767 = 5678.74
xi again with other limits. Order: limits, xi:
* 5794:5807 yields 8.812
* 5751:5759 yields 8.845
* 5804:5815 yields 8.778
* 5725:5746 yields 9.012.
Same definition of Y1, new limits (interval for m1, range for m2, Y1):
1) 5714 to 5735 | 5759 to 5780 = 0.057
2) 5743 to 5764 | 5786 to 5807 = 0.054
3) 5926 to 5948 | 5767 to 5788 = 0.050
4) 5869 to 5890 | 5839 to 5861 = 0.048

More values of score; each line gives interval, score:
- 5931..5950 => 5938.16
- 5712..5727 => 5723.37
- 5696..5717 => 5697.08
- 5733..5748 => 5744.50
